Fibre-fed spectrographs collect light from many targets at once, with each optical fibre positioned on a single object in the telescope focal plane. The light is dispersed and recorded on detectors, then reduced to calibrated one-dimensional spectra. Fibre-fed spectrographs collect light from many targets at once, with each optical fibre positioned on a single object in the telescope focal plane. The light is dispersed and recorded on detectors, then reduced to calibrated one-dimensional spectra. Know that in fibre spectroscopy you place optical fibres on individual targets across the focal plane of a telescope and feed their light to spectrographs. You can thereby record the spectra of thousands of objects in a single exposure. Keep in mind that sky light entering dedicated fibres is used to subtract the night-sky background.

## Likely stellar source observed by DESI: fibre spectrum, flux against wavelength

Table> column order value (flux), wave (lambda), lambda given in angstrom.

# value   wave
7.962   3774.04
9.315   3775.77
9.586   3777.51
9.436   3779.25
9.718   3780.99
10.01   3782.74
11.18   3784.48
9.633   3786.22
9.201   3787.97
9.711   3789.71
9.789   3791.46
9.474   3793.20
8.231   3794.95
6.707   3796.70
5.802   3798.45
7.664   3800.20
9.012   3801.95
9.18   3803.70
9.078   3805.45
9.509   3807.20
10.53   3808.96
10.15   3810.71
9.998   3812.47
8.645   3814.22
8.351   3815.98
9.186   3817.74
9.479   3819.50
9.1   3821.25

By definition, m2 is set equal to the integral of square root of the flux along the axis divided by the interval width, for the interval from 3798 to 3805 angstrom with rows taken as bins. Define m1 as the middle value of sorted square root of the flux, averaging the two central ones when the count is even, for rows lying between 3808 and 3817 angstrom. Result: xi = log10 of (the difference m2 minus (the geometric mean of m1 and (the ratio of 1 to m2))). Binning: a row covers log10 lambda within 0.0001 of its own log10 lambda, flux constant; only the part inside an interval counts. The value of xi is 0.25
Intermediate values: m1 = 3.16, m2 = 2.84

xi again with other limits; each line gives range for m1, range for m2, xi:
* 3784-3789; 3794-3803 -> 0.22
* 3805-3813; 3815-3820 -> 0.29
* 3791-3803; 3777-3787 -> 0.34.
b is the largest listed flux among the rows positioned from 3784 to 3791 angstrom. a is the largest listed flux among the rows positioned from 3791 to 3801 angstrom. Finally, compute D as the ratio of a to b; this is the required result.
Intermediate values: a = 9.789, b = 11.18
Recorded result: 0.88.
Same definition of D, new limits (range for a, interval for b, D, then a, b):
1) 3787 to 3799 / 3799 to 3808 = 1.03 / 9.789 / 9.509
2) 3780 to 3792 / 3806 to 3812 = 1.06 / 11.18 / 10.53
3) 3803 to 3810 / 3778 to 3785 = 0.94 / 10.53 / 11.18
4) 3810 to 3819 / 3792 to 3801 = 1.07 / 10.15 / 9.474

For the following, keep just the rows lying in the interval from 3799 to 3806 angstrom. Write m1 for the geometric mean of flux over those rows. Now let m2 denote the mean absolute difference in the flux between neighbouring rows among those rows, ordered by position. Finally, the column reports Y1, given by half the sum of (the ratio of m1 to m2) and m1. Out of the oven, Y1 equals 12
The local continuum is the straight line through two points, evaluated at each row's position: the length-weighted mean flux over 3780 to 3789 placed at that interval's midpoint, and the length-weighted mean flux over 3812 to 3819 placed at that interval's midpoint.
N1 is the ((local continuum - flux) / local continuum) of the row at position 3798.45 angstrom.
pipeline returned 0.39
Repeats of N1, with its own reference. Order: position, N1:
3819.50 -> -0.07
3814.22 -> 0.04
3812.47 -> -0.10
